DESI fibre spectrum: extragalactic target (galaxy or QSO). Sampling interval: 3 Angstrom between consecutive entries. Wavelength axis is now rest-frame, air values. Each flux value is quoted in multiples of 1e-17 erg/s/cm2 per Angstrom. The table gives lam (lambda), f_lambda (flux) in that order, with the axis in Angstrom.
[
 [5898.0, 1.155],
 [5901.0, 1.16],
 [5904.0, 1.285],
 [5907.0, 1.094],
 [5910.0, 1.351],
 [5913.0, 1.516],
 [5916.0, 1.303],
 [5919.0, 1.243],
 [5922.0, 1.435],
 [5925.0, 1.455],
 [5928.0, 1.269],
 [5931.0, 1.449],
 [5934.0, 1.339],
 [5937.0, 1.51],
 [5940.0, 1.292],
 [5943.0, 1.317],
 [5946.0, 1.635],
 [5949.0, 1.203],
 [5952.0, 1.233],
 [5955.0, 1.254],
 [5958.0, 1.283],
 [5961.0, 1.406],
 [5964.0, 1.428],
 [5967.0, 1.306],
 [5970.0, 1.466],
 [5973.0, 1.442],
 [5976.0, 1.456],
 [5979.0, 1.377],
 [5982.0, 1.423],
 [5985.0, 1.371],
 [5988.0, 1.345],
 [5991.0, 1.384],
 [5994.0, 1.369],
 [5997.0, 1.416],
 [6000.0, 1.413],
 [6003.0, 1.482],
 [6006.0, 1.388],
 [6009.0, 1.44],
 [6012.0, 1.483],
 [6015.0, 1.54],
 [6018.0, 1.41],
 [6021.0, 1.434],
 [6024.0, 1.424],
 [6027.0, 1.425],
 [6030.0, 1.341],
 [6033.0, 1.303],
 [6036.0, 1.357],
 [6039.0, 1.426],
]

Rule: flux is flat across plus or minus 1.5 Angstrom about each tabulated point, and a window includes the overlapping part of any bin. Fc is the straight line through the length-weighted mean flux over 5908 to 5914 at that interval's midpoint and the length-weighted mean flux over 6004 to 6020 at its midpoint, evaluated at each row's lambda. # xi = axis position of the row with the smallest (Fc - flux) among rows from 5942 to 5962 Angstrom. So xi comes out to 5946.0 Angstrom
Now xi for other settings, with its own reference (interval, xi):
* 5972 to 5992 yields 5976.0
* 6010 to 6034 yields 6015.0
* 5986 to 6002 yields 5997.0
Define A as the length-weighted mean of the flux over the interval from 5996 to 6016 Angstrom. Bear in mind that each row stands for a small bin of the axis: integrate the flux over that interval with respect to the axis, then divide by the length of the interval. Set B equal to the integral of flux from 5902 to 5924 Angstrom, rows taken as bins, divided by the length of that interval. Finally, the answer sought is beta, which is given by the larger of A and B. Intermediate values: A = 1.450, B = 1.318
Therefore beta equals 1.45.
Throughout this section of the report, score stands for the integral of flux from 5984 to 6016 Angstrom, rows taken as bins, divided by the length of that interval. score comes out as 1.42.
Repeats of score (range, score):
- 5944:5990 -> 1.37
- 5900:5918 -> 1.29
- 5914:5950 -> 1.38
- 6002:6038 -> 1.42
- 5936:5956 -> 1.35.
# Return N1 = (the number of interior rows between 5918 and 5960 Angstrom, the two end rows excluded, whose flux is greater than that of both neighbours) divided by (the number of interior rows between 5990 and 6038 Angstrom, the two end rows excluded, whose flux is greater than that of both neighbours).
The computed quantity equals 0.8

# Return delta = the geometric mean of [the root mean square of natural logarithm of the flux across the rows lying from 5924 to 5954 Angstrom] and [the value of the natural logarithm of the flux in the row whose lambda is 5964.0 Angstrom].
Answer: 0.34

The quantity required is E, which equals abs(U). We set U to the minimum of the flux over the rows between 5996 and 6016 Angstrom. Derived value 1.39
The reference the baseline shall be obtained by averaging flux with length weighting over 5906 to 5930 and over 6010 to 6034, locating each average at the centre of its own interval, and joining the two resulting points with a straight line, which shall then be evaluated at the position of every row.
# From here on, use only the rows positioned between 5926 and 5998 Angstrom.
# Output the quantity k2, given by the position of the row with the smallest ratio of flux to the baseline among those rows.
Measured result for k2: 5949.0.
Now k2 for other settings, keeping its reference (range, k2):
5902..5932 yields 5907.0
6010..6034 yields 6033.0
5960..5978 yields 5967.0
